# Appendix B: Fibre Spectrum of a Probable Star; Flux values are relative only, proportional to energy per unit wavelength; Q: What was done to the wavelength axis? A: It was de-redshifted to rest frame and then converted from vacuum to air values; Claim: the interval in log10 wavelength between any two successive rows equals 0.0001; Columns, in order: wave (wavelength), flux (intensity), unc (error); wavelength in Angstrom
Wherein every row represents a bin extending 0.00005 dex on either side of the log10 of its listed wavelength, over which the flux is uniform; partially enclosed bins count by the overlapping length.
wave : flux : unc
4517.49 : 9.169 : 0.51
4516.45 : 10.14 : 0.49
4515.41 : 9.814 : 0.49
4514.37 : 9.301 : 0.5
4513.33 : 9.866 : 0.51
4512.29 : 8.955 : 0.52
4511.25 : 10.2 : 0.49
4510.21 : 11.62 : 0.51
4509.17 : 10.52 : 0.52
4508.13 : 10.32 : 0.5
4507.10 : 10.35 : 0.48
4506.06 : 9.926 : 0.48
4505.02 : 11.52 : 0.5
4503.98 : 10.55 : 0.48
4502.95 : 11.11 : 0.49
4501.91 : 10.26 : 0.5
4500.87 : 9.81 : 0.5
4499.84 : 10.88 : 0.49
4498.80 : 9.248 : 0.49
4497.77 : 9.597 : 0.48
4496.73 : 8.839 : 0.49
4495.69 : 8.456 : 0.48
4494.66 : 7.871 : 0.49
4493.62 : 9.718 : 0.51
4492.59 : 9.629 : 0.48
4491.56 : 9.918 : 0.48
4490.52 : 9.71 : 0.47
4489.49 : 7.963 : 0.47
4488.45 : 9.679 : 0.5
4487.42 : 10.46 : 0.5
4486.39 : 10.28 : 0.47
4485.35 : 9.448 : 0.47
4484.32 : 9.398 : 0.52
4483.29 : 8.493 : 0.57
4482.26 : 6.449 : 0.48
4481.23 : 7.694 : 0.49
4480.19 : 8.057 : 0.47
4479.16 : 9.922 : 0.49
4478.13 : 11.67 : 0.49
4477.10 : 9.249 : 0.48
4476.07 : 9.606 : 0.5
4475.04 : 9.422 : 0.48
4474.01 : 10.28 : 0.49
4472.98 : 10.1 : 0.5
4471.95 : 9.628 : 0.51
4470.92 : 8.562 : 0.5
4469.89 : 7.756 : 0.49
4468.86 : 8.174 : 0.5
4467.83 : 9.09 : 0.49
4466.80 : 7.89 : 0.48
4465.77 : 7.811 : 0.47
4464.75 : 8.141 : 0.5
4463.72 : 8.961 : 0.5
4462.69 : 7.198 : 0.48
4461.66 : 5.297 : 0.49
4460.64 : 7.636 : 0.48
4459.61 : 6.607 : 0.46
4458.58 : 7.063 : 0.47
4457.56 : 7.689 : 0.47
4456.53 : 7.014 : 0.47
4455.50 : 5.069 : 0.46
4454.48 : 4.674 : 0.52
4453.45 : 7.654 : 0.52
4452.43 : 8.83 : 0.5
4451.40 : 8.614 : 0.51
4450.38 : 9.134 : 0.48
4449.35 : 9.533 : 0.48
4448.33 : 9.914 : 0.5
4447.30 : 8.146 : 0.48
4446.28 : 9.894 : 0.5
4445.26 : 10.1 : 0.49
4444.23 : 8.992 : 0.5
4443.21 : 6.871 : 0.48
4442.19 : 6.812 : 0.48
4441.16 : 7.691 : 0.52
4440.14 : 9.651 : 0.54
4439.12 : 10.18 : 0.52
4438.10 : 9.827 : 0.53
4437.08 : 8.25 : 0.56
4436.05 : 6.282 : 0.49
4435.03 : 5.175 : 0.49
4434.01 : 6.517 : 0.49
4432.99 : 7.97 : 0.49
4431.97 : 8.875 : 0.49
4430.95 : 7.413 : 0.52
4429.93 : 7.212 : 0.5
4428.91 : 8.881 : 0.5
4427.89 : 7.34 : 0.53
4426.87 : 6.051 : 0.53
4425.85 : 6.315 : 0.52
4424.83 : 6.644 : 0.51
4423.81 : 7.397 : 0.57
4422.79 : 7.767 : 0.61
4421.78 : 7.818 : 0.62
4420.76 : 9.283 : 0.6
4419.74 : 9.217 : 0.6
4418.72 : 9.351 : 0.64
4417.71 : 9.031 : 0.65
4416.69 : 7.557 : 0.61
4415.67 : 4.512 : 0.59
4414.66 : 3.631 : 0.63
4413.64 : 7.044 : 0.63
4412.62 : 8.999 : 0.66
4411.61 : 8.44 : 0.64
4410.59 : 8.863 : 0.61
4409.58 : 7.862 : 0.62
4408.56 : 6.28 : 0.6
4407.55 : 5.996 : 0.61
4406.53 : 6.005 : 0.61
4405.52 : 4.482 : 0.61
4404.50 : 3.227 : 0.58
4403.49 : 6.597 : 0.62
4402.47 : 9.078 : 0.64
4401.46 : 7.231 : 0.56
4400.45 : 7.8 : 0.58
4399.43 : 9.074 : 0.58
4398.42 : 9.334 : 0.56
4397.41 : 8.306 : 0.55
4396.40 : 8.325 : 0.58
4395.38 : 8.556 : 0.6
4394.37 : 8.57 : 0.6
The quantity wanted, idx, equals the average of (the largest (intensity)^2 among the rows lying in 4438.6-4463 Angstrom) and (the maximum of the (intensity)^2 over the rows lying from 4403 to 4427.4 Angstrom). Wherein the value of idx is 96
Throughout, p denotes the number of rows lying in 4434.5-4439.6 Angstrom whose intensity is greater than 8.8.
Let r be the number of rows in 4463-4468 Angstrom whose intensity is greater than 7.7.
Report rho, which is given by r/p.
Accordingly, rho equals 2.5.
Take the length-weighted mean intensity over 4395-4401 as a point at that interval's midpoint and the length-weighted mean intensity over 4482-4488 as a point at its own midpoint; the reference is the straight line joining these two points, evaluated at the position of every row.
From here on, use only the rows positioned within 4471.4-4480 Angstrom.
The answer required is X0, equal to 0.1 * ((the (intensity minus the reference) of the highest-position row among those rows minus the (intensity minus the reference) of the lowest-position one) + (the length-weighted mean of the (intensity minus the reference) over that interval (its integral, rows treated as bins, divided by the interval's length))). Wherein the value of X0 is 0.10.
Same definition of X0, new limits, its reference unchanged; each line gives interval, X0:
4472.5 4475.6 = 0.01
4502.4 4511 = 0.18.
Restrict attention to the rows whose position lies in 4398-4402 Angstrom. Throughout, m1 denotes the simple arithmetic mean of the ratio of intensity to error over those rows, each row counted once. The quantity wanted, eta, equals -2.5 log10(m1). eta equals -2.9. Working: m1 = 15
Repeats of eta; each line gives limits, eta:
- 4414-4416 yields -2.1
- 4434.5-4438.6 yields -2.9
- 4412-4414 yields -2.7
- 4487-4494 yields -3.2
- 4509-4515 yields -3.2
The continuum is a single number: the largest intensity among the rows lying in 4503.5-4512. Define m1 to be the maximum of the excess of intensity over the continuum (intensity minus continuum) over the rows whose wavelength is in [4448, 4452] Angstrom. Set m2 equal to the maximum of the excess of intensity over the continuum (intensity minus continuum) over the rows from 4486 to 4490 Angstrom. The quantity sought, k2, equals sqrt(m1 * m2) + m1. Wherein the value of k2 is -0.3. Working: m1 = -1.7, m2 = -1.2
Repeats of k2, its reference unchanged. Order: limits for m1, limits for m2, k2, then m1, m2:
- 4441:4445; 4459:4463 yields 0.6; -2.6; -4.0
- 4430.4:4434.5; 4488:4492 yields -0.6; -2.7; -1.7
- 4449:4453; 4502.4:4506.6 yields -1.6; -2.1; -0.1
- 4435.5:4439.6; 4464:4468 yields 0.5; -1.4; -2.5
